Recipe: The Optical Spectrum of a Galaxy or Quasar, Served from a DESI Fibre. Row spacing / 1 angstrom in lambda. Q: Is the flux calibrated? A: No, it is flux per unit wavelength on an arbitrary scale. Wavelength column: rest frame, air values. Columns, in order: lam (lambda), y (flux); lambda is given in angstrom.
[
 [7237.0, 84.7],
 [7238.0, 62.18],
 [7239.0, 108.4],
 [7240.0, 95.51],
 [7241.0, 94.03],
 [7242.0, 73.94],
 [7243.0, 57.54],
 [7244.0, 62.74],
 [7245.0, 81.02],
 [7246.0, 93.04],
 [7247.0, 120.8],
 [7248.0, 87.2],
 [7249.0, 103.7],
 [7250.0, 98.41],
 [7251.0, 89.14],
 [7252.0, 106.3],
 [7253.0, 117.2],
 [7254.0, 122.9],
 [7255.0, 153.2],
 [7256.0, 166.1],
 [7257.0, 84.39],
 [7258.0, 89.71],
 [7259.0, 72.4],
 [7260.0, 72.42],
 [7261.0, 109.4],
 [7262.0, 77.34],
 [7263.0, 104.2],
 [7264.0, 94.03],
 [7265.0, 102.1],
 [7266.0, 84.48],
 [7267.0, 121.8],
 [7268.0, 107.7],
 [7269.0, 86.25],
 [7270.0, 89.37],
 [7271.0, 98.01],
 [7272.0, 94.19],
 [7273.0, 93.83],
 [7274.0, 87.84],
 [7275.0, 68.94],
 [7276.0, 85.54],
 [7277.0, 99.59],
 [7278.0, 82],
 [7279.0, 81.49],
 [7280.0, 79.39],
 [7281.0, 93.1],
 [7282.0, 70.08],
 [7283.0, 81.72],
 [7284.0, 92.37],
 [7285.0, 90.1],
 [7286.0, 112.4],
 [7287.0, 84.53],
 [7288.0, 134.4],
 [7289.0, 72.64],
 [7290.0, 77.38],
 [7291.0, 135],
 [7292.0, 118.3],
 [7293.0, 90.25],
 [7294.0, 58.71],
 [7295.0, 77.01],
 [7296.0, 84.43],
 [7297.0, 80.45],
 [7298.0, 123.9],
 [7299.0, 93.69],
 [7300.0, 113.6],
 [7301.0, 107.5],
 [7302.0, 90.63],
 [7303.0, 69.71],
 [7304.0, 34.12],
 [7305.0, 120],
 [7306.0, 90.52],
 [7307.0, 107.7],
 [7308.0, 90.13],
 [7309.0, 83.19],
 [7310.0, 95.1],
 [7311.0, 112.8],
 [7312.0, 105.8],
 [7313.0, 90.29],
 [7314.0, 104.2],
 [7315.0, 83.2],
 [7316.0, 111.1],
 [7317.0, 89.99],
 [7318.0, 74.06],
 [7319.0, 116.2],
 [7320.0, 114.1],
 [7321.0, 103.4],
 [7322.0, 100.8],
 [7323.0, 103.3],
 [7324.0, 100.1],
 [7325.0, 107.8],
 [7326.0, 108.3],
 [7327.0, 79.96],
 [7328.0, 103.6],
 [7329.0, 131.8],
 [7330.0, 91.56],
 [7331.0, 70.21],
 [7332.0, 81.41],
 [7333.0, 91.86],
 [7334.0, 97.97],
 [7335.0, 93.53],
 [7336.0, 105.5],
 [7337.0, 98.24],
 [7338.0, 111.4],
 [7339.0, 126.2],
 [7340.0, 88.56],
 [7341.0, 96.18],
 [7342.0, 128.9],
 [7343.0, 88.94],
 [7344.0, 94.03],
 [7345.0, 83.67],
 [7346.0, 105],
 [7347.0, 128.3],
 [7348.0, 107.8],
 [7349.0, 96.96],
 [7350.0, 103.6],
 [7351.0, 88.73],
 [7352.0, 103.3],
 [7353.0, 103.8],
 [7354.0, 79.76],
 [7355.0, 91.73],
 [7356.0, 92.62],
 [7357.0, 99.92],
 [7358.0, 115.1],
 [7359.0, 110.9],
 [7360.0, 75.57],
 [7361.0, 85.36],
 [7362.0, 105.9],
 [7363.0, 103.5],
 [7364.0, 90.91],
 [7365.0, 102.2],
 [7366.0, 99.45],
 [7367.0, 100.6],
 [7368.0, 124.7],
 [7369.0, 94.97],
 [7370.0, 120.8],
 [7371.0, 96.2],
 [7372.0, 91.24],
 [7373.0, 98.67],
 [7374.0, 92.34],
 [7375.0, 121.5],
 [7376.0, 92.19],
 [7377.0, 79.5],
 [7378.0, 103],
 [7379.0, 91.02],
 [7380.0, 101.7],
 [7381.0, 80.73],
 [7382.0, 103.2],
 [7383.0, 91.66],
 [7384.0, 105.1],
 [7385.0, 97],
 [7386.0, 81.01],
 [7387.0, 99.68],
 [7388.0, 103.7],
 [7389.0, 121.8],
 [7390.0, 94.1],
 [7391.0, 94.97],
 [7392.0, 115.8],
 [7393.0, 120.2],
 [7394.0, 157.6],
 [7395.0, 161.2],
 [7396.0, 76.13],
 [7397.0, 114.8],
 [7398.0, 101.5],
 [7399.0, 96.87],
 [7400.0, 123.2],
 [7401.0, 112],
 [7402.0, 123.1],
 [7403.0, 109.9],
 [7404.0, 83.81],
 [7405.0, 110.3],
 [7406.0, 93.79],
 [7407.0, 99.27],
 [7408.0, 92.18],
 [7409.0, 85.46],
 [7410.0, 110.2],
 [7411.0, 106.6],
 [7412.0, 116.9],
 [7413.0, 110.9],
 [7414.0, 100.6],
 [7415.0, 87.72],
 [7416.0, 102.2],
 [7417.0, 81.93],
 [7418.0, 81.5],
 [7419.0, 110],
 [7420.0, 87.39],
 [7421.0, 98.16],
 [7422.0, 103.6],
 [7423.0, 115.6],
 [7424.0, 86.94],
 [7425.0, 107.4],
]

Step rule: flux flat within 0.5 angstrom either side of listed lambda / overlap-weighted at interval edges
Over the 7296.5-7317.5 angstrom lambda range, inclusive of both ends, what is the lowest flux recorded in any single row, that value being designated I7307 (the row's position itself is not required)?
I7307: 34.12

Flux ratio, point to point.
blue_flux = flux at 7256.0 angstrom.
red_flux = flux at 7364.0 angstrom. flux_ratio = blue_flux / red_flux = 1.83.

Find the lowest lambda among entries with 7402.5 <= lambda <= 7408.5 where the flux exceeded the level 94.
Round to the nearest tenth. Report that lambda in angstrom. 7403.0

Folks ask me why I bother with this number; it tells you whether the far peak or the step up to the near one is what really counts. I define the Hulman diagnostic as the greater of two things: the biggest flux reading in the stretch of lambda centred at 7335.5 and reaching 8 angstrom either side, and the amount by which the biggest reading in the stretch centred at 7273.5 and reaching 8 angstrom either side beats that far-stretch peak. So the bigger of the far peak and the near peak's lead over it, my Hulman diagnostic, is 132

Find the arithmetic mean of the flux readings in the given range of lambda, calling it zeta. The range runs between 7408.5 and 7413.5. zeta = 106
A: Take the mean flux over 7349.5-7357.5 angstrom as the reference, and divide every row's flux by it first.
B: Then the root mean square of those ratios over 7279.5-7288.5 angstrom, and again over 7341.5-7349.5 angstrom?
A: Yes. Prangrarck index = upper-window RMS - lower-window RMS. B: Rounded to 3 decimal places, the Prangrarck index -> 0.110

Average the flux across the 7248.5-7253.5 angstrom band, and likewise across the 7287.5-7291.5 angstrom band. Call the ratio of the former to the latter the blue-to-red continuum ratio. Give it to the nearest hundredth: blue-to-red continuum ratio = 0.98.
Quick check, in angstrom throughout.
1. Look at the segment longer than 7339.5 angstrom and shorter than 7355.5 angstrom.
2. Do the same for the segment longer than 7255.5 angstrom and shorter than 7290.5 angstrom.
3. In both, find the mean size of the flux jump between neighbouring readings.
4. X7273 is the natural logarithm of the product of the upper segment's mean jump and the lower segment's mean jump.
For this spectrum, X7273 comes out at 5.71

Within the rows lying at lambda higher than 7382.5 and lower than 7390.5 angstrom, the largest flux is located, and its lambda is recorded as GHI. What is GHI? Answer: 7389.0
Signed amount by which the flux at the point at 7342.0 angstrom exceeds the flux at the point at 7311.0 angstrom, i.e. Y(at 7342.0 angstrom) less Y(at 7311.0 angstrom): 16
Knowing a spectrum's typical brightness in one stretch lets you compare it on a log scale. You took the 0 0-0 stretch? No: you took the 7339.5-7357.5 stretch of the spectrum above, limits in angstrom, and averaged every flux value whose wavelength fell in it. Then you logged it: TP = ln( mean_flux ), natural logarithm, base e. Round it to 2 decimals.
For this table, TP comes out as 4.60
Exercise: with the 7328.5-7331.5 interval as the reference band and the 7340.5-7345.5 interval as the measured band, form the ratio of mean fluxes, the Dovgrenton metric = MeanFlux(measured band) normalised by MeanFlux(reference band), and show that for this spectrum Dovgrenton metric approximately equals 1.00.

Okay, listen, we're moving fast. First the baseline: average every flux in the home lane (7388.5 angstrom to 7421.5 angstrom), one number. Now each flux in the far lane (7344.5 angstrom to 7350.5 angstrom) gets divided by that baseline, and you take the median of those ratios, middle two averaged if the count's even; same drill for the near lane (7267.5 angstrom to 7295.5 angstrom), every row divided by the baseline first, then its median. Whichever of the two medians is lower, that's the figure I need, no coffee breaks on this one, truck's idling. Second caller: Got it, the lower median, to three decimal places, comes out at 0.840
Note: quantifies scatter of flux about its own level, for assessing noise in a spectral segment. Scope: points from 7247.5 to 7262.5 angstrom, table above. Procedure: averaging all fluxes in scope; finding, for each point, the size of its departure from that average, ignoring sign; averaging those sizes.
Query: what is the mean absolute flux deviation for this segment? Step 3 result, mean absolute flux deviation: 21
